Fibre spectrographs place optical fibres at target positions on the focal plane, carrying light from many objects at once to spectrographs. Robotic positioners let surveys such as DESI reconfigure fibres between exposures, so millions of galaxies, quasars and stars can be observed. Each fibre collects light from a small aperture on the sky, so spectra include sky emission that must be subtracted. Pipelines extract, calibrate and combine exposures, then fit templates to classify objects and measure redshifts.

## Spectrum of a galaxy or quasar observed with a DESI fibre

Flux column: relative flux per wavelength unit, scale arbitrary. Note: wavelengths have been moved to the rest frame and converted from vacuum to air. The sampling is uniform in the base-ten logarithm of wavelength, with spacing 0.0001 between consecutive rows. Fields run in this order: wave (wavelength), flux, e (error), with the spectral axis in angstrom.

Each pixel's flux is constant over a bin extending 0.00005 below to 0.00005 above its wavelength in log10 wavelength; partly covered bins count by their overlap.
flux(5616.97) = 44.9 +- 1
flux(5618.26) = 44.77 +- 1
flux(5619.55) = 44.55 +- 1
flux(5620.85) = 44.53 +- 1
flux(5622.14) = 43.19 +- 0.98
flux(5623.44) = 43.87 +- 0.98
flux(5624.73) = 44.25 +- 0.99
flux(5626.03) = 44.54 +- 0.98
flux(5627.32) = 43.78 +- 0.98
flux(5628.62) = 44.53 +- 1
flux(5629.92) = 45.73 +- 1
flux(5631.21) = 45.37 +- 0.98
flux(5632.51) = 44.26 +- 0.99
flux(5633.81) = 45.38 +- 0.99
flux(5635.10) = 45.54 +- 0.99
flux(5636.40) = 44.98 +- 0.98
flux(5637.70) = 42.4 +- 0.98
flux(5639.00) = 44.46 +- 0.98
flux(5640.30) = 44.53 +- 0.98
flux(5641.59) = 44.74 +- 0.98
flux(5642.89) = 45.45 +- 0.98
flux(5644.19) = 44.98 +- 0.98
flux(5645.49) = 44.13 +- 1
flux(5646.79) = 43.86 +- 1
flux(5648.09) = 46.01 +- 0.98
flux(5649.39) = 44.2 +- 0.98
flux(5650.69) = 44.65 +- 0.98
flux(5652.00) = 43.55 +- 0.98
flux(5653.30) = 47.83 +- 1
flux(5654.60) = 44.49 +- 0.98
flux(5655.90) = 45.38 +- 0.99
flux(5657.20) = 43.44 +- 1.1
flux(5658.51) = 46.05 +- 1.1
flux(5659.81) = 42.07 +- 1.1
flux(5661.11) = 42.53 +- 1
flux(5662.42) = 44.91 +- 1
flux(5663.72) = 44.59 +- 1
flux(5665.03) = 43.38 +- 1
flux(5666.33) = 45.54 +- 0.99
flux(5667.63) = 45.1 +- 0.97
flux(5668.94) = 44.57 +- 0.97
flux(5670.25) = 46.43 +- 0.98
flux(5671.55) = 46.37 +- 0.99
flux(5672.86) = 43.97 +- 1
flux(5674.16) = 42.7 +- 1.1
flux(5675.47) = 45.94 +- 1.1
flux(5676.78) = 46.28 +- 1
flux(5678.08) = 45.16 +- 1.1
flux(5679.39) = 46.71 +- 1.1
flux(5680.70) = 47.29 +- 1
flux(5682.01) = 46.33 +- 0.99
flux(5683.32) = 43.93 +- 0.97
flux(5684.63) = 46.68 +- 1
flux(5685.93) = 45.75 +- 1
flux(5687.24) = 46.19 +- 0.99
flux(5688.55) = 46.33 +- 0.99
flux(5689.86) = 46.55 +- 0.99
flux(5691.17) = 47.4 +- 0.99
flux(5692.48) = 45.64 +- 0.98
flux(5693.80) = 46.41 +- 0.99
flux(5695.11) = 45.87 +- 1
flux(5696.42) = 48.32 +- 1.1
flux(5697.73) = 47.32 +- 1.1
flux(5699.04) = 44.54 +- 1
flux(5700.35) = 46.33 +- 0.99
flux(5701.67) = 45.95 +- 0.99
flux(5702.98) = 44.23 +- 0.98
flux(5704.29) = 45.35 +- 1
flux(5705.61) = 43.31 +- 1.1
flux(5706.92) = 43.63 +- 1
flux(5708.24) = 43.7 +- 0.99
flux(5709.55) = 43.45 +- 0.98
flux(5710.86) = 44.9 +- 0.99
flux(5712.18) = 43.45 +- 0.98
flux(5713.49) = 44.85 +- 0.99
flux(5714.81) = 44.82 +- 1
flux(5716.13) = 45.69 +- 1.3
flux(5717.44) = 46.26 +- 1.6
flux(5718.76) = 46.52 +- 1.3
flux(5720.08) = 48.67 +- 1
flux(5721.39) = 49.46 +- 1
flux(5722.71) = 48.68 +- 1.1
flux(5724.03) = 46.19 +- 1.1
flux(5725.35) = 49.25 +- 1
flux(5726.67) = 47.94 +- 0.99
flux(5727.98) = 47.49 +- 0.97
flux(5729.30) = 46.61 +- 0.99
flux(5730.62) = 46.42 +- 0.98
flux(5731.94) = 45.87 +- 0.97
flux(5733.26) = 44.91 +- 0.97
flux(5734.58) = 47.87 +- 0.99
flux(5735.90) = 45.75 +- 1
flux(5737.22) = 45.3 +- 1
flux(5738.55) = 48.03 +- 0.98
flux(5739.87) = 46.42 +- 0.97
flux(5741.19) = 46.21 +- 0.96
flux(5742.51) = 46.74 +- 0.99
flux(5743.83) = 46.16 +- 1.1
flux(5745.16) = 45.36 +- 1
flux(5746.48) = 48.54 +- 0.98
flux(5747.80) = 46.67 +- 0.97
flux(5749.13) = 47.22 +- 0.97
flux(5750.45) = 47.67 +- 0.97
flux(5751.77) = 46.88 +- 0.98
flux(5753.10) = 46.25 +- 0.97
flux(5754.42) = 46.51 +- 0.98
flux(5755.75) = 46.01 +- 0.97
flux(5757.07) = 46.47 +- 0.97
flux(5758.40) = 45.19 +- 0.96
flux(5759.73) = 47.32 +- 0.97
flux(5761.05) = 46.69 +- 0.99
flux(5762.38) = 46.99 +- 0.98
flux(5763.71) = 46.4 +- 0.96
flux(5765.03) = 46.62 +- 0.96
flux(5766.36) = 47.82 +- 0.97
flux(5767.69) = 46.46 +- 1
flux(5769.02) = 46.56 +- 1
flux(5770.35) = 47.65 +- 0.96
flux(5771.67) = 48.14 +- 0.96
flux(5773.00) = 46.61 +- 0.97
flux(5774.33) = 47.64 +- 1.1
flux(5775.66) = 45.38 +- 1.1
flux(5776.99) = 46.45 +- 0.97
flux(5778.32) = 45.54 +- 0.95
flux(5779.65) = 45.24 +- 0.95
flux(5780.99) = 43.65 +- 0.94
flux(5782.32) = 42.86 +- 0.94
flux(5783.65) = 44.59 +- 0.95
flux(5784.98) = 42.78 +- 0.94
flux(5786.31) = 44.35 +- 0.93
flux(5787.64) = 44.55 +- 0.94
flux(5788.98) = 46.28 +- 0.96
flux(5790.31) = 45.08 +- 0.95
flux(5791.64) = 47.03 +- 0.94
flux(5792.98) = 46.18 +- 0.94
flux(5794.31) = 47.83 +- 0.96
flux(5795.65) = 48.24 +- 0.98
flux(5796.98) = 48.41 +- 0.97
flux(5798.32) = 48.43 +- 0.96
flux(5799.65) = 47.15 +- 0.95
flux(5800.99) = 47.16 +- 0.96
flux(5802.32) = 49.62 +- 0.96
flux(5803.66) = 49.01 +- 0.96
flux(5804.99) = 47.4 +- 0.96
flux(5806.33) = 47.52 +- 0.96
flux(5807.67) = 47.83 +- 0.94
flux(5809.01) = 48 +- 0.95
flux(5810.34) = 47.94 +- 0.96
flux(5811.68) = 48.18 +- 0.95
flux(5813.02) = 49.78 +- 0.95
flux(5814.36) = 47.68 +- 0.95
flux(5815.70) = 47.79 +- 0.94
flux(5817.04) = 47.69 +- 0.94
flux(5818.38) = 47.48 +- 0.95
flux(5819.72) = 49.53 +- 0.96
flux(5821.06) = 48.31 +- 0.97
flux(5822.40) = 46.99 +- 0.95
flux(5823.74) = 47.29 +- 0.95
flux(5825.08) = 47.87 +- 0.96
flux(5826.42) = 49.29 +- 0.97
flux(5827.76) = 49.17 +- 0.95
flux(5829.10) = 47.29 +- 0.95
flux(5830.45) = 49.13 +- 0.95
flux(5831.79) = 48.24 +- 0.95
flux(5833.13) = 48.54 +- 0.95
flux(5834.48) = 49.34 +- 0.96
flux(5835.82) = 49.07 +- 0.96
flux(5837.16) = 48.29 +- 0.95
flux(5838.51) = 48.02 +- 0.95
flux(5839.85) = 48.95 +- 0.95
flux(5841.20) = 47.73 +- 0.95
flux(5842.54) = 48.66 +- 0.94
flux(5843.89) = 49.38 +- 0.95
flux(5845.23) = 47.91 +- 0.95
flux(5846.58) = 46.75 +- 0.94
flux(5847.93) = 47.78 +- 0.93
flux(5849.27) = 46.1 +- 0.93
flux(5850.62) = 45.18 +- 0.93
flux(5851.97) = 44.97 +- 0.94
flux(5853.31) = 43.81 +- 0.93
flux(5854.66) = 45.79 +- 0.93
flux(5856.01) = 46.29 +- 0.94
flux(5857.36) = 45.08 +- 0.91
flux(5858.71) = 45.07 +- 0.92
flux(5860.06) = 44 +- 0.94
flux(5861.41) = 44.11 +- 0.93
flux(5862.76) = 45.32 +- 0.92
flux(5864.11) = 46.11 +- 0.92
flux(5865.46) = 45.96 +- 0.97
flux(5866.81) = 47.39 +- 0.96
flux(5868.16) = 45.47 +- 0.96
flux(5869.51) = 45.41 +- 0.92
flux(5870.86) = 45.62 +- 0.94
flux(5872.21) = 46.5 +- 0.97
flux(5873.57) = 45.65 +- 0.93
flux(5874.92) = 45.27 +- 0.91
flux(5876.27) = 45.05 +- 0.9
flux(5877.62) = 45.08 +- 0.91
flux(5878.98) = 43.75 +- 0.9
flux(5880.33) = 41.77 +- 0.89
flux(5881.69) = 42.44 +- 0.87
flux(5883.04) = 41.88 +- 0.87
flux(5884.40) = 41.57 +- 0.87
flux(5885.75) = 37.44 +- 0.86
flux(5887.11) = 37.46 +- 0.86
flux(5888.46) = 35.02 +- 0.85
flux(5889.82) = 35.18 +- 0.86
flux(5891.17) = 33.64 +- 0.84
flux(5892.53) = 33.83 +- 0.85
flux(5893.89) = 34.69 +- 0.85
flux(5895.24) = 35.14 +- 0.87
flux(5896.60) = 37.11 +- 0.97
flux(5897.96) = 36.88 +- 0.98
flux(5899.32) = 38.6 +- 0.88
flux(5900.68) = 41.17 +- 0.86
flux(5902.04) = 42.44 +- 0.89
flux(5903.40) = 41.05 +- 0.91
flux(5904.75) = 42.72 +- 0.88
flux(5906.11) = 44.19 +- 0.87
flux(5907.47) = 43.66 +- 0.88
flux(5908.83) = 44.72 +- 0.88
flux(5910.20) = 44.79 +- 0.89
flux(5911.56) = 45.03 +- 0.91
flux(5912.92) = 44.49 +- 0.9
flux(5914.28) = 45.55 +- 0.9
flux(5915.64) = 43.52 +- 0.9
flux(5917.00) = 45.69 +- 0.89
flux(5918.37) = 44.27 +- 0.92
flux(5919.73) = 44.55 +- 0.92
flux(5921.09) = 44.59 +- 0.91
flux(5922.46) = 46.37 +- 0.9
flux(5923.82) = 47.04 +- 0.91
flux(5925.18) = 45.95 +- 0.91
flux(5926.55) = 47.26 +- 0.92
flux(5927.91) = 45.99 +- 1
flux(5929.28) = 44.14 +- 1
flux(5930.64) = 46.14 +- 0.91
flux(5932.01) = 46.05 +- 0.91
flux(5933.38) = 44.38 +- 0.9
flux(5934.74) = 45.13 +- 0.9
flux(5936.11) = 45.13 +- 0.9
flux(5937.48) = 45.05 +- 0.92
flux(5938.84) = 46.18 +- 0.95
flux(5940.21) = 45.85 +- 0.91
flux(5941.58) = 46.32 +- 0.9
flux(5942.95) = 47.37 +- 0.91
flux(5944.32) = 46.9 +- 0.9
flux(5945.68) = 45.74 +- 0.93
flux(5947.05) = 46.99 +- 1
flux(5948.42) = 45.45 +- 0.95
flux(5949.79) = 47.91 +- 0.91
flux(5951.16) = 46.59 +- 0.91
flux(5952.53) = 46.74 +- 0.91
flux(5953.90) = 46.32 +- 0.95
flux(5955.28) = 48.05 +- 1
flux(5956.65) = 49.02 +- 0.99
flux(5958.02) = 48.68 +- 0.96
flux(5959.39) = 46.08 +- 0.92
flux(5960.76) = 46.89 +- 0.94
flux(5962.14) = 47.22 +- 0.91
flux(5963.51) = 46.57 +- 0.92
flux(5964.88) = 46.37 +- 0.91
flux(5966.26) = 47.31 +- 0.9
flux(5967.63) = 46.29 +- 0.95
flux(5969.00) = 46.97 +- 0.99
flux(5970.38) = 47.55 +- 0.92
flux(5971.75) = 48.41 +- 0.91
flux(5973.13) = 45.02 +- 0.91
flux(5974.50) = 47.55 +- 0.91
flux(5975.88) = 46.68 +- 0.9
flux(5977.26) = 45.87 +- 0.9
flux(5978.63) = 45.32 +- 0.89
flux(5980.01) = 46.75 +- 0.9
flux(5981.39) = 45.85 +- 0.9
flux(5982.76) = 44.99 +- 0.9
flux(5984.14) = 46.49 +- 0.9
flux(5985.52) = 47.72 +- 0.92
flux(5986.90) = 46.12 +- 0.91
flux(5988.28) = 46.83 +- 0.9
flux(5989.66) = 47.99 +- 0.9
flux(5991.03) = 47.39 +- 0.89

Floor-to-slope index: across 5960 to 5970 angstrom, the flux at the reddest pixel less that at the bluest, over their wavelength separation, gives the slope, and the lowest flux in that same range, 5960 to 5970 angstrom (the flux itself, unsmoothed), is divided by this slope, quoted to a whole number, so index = 4768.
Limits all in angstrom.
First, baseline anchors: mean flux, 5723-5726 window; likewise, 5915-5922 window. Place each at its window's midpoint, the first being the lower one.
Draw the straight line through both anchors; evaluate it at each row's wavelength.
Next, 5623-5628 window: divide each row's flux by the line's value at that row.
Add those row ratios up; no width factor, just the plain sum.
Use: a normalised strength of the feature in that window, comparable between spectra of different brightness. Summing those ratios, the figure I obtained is 3.6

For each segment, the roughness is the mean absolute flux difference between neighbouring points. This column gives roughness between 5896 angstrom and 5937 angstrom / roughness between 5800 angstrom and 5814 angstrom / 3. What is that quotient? 0.46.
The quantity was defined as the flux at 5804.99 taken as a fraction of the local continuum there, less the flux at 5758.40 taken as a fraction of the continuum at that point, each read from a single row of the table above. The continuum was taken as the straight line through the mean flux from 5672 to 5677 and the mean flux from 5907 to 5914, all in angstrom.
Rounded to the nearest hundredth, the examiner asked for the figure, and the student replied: 0.05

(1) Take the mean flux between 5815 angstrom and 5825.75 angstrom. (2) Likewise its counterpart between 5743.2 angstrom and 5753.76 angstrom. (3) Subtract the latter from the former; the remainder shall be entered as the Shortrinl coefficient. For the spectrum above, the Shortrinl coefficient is 1.0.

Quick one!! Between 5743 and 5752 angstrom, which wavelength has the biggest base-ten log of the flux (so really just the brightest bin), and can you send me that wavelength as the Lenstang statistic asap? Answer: 5746.48 angstrom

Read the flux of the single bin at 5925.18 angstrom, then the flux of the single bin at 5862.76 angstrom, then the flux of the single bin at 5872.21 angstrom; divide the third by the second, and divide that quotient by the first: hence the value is 0.0223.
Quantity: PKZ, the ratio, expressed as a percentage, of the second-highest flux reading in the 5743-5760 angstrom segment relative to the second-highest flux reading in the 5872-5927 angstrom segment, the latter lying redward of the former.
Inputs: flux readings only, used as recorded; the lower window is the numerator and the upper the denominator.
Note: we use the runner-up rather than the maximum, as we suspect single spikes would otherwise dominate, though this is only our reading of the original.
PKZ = 101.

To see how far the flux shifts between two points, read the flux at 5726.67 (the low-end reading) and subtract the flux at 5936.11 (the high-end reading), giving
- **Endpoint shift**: 2.8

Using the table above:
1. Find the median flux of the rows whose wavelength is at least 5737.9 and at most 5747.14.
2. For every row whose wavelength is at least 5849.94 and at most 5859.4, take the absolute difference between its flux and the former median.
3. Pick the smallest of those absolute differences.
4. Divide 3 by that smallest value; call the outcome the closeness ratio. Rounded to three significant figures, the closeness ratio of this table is 23.1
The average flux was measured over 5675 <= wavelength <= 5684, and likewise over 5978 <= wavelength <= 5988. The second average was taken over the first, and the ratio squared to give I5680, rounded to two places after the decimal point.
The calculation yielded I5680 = 1.01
